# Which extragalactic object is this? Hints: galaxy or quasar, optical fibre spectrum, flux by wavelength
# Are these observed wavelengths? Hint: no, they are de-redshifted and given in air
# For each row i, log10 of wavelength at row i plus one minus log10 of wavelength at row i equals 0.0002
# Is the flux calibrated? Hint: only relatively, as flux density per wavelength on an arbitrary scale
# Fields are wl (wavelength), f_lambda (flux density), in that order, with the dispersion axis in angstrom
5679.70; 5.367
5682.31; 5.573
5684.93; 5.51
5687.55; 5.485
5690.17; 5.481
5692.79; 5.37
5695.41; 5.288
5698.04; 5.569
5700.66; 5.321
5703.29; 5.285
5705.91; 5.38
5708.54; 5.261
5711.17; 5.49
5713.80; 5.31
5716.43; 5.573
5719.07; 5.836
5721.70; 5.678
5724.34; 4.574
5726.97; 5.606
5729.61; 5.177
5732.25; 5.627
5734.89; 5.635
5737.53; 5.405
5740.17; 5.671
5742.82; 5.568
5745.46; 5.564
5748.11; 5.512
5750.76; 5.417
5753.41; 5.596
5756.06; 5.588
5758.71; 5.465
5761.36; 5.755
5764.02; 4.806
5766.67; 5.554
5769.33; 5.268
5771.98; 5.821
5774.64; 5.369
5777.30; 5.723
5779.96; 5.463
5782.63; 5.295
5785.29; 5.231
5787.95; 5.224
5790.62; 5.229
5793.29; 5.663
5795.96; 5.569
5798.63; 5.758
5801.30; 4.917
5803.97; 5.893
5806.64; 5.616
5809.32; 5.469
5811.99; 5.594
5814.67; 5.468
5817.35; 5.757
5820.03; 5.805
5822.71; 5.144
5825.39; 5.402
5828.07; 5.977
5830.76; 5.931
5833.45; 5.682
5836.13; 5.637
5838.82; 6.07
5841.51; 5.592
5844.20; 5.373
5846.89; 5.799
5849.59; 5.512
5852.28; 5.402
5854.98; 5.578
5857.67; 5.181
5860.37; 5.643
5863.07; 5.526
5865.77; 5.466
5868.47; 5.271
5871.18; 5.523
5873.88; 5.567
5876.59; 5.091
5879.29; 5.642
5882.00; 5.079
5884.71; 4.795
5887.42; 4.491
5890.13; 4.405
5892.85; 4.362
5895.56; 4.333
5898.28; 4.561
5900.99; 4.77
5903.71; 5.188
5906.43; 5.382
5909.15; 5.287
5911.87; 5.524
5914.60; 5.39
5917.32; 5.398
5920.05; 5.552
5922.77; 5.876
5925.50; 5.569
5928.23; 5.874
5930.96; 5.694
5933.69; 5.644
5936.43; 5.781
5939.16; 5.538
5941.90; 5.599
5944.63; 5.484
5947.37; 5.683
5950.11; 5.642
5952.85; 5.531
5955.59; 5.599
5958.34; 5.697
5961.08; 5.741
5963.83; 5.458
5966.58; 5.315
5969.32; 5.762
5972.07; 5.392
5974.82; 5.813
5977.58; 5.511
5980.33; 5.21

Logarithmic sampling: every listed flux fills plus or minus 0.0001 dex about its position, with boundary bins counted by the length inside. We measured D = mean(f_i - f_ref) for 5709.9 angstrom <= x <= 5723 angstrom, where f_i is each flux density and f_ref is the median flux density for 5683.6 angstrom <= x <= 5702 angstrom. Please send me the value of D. 0.10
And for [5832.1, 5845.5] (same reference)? 0.19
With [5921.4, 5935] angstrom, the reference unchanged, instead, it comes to 0.25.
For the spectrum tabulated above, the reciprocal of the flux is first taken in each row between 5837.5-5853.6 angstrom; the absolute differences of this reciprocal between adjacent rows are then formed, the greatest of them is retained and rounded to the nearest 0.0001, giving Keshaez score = 0.0141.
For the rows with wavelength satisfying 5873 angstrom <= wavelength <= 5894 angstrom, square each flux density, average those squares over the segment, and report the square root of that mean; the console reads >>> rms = 4.95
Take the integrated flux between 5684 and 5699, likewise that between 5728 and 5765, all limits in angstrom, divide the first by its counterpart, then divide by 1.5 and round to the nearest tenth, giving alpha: 0.3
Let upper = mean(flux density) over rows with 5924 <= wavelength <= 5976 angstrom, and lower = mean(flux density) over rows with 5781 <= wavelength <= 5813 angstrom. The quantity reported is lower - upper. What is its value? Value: -0.17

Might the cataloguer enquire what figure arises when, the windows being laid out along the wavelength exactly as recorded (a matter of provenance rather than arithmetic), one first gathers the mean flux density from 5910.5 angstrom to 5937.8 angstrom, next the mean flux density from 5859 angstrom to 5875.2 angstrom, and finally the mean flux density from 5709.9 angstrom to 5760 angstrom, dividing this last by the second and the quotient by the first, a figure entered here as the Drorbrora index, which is 0.177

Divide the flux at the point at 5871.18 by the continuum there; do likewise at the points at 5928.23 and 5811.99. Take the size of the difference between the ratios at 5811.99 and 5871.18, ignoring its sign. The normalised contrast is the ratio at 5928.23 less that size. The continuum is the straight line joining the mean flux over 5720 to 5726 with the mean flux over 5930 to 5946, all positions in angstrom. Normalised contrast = 1.01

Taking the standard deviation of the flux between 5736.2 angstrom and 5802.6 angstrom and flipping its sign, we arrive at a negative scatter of -0.25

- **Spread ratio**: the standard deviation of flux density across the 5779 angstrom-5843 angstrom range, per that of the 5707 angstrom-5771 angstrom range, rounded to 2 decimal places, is 1.00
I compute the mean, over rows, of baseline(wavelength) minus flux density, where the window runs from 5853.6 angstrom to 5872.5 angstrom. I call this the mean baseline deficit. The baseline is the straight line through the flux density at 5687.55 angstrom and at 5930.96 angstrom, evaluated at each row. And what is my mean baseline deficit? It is 0.18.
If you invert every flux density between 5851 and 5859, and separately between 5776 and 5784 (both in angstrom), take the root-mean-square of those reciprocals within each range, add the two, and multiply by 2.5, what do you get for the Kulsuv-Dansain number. 0.92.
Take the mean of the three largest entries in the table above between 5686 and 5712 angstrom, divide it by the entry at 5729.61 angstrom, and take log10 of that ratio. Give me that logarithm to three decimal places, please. 0.027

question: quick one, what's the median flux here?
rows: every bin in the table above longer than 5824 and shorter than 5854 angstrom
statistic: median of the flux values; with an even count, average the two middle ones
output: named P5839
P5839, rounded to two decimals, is 5.64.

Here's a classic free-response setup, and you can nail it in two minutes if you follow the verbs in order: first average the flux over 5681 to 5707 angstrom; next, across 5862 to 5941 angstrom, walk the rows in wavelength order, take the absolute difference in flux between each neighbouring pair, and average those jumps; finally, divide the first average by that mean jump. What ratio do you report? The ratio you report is 25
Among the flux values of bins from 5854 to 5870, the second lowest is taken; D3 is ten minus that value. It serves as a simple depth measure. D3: 4.73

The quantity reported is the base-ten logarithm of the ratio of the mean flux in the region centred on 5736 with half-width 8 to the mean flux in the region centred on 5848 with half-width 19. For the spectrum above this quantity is -0.007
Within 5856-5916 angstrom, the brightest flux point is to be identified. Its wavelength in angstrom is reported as 5860.37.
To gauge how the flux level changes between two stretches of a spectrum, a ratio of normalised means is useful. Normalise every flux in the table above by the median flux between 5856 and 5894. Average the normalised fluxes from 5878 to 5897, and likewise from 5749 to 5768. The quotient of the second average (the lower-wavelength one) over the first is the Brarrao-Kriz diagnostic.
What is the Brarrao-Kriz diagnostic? 1.15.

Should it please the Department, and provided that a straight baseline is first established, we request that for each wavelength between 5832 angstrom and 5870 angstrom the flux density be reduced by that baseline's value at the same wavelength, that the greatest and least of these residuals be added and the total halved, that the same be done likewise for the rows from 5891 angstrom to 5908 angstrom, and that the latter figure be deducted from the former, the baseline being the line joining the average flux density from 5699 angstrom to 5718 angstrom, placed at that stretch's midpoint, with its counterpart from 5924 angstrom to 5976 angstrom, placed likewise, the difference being 0.8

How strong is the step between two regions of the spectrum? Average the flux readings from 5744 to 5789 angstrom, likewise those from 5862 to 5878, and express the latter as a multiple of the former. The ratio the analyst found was 0.99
